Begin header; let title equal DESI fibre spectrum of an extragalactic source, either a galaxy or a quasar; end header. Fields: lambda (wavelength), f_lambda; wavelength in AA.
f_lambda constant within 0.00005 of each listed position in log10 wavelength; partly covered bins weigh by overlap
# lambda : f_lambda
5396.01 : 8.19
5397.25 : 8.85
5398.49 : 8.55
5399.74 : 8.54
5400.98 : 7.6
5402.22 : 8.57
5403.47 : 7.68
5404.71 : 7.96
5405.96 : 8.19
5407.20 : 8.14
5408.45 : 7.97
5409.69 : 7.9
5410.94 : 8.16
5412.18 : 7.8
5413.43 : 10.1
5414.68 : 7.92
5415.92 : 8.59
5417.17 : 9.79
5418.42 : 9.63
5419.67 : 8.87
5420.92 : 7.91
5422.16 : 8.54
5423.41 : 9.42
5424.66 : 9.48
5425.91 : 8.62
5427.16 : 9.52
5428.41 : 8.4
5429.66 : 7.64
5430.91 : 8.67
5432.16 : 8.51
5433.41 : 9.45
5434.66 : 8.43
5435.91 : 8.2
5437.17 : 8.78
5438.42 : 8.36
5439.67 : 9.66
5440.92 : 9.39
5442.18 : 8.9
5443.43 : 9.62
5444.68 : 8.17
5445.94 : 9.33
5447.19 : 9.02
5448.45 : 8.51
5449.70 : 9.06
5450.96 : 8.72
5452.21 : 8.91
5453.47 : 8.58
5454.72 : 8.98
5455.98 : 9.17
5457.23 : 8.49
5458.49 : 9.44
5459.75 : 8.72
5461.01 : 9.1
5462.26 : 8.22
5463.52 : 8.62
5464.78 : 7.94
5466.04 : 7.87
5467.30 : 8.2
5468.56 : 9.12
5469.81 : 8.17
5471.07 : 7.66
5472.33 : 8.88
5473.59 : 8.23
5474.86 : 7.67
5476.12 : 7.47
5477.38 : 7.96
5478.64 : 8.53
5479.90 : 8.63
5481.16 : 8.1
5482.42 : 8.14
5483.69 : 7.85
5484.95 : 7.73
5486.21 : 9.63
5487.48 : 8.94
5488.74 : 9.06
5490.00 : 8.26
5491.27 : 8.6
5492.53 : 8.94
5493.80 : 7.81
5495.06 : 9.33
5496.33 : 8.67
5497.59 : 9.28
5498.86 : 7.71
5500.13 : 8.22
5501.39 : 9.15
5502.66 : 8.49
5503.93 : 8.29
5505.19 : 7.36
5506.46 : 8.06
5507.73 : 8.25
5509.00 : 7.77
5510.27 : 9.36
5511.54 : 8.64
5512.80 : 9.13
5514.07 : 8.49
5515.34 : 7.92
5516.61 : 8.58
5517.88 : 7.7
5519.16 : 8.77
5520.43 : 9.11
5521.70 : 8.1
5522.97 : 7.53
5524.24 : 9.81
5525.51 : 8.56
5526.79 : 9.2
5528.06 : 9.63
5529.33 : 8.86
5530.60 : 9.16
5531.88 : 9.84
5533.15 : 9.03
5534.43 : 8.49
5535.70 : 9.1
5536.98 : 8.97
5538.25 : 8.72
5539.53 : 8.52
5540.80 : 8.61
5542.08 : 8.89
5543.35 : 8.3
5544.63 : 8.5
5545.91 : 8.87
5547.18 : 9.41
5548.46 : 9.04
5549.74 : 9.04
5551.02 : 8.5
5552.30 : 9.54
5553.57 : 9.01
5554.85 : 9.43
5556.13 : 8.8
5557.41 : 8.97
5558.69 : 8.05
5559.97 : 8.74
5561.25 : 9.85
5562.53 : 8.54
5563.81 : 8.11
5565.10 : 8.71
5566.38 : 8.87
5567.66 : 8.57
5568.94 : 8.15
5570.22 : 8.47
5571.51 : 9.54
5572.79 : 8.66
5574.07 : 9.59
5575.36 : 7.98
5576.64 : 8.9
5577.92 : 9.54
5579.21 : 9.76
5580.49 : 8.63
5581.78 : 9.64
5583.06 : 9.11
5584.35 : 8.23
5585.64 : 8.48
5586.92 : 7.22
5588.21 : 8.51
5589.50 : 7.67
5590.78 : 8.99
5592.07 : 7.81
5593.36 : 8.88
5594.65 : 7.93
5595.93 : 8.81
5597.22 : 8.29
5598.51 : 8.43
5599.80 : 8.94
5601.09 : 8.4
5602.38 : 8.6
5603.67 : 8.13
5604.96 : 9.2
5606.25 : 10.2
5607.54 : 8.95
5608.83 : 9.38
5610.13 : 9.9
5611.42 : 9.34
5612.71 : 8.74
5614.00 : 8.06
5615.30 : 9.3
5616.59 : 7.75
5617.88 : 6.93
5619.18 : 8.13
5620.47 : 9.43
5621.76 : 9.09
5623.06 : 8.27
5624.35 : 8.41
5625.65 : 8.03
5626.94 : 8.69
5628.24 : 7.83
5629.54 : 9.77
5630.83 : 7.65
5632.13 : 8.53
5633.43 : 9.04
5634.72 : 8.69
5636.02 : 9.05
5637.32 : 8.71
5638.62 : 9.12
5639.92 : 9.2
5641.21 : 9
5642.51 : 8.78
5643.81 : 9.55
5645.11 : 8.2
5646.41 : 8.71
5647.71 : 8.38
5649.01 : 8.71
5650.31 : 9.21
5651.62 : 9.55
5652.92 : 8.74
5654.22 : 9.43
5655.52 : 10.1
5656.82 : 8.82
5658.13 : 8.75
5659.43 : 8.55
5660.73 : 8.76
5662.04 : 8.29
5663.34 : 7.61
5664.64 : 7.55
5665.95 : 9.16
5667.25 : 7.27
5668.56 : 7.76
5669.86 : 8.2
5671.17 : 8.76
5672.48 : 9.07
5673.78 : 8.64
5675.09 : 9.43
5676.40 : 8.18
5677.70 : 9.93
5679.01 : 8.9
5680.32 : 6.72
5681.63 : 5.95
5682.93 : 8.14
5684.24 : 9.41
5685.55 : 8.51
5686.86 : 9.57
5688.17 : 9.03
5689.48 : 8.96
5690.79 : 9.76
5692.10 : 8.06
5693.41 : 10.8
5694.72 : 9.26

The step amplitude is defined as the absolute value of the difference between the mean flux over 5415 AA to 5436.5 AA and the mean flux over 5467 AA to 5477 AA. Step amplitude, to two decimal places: 0.63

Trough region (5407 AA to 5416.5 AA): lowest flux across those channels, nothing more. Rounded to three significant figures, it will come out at 7.80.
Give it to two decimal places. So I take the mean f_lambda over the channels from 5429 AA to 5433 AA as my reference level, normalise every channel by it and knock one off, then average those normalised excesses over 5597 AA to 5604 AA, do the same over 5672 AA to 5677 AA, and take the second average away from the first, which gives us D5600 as -0.04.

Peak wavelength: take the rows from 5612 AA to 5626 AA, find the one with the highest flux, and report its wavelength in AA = 5620.47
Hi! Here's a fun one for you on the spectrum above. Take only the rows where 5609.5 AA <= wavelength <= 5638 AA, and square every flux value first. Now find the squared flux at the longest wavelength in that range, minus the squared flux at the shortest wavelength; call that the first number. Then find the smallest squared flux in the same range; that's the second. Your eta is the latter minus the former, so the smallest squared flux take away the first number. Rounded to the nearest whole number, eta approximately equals 70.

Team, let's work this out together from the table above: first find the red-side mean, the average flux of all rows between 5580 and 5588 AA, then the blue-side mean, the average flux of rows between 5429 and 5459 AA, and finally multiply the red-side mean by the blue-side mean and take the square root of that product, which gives 8.69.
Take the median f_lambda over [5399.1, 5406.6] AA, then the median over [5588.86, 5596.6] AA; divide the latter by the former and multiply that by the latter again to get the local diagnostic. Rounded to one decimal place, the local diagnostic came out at 8.7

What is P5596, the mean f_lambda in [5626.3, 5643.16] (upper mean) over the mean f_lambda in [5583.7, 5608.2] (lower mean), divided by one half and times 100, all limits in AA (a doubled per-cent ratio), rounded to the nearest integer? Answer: 206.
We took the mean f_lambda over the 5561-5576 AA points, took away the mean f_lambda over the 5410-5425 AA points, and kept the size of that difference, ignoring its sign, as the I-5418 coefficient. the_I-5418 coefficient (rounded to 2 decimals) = 0.10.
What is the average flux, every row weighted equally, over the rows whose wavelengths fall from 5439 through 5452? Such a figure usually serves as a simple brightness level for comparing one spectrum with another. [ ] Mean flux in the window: 9.0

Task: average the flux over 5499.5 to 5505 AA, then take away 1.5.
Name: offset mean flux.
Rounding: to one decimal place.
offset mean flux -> 7.0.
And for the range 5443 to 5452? 7.4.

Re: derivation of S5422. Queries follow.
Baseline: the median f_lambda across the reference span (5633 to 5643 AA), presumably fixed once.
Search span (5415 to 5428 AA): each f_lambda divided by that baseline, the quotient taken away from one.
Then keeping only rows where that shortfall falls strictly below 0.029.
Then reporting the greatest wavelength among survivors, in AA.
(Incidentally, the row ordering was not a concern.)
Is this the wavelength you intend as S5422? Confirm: 5427.16 AA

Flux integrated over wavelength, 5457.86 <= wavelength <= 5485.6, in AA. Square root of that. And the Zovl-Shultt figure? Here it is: 15.2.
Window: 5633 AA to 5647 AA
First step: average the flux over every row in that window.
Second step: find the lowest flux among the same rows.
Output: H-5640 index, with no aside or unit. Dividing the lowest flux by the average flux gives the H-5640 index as 0.920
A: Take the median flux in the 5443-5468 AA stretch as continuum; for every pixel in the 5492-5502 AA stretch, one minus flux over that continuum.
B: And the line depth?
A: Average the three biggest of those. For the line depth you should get 0.093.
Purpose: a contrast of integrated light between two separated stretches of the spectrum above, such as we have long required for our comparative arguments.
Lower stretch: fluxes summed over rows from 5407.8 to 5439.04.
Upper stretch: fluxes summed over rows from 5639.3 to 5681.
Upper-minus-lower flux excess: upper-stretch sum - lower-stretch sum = 61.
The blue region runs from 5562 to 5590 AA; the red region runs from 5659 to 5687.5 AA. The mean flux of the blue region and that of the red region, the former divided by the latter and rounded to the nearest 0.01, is 1.04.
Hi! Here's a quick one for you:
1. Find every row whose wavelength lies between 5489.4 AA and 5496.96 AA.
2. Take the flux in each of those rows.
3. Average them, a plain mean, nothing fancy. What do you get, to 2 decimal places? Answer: 8.60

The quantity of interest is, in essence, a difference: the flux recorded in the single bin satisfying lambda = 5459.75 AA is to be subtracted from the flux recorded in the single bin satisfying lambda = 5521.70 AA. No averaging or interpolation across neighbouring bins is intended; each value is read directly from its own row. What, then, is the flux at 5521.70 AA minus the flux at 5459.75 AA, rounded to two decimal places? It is -0.62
